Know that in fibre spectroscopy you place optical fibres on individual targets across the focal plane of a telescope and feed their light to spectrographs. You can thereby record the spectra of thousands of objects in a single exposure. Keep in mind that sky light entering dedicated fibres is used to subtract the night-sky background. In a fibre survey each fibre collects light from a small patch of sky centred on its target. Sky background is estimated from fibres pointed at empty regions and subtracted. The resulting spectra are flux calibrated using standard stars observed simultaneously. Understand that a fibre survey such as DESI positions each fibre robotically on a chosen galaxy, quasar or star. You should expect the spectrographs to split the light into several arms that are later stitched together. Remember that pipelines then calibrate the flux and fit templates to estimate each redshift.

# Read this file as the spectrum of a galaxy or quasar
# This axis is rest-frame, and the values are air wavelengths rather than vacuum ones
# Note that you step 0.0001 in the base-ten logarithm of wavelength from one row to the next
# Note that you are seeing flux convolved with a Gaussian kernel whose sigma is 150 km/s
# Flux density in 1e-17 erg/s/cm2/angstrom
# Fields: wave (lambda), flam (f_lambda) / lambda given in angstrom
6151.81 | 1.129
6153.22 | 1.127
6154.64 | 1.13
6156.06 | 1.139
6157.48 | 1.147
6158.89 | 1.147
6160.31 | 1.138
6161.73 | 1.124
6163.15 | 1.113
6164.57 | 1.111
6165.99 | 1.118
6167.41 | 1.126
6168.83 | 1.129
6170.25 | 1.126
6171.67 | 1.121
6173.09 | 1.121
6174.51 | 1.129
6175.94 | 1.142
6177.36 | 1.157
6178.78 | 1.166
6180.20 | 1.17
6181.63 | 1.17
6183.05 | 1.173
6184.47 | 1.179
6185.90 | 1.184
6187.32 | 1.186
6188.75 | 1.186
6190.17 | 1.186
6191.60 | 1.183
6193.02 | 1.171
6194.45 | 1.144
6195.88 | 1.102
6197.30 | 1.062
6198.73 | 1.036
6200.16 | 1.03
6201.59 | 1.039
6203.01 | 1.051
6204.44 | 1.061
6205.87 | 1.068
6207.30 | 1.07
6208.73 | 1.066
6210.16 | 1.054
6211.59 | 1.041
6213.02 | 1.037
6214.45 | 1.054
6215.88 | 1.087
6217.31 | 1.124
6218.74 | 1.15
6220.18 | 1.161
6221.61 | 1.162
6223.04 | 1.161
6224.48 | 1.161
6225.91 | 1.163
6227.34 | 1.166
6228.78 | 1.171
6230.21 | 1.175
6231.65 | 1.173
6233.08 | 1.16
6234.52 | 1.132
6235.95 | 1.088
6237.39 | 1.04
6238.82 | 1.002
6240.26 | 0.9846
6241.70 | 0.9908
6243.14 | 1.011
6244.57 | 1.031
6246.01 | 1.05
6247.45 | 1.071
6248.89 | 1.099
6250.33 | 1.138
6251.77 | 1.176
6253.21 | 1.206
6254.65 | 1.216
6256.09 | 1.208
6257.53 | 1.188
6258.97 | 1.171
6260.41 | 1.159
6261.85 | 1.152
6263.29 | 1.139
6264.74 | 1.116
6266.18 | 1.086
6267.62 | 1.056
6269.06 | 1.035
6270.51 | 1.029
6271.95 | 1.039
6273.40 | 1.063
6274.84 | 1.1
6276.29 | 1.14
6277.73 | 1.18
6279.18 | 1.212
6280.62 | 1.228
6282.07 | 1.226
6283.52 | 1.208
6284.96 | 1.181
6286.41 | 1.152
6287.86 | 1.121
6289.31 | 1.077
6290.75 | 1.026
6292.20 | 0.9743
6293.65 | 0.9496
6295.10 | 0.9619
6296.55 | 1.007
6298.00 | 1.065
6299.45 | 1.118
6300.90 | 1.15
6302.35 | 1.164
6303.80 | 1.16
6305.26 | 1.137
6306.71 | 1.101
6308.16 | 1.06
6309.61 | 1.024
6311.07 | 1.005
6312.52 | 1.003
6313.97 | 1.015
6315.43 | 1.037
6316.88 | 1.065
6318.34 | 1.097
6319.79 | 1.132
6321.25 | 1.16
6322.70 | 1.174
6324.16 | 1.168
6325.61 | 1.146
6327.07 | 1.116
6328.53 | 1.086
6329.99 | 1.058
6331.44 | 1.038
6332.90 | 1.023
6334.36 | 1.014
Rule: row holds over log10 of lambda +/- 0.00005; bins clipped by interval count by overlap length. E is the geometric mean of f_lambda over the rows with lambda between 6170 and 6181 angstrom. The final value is 1.14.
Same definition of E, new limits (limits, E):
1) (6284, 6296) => 1.05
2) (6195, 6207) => 1.06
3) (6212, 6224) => 1.12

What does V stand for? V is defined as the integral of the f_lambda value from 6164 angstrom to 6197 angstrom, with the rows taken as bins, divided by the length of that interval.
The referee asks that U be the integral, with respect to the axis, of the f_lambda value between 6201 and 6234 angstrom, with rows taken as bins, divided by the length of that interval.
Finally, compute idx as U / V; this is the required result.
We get 0.97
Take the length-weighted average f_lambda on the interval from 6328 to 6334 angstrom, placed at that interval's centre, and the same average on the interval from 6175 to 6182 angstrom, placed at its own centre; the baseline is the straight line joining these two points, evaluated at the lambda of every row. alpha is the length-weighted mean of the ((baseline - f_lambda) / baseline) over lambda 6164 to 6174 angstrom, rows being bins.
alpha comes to 0.037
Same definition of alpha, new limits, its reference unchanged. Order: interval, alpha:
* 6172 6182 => 0.009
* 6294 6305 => -0.015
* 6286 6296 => 0.041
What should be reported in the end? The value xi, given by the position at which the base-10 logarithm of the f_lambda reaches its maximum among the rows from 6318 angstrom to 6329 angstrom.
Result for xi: 6322.70 angstrom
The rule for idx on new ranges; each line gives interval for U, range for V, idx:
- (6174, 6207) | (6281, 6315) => 1.04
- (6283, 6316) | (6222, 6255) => 0.97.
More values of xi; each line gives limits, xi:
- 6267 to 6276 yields 6274.84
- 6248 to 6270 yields 6254.65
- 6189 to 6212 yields 6190.17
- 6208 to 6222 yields 6221.61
